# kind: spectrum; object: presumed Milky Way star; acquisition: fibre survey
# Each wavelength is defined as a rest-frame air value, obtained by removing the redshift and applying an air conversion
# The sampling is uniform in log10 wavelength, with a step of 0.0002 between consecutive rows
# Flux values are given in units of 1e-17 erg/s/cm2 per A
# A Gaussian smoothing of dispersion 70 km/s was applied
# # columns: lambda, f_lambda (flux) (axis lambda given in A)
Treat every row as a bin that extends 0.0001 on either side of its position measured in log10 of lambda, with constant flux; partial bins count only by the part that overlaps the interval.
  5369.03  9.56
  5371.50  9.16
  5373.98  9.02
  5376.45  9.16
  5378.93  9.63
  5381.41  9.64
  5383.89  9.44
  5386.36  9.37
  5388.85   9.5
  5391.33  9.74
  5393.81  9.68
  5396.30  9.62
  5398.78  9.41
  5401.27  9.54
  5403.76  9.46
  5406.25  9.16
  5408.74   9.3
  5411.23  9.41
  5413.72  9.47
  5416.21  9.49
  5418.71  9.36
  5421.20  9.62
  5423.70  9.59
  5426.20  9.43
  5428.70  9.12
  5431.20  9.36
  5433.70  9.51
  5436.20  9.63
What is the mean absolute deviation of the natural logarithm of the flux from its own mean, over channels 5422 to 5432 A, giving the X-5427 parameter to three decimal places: 0.014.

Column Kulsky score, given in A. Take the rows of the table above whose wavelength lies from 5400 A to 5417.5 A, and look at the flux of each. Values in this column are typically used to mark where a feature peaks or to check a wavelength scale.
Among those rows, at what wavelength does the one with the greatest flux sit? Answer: 5401.27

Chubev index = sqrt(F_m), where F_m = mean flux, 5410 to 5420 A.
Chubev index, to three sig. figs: 3.07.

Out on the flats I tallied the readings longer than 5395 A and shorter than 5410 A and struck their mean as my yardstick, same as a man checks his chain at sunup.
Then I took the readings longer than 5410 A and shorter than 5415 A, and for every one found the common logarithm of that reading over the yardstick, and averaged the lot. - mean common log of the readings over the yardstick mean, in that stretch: 0.001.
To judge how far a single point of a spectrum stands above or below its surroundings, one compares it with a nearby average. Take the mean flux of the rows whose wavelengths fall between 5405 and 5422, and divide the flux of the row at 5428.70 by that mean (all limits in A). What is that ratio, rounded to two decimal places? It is 0.97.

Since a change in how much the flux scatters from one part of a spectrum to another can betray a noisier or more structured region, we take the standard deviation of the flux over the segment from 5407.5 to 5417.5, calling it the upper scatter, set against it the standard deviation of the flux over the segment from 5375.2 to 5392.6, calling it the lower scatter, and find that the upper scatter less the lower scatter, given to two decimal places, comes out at -0.11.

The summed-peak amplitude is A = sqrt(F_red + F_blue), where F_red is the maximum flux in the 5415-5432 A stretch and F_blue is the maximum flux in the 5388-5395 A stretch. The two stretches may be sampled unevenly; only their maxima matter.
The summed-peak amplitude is 4.400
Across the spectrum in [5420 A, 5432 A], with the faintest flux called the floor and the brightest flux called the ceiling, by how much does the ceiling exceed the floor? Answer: 0.50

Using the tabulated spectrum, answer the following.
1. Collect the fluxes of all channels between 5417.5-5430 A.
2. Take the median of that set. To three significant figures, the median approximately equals 9.43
